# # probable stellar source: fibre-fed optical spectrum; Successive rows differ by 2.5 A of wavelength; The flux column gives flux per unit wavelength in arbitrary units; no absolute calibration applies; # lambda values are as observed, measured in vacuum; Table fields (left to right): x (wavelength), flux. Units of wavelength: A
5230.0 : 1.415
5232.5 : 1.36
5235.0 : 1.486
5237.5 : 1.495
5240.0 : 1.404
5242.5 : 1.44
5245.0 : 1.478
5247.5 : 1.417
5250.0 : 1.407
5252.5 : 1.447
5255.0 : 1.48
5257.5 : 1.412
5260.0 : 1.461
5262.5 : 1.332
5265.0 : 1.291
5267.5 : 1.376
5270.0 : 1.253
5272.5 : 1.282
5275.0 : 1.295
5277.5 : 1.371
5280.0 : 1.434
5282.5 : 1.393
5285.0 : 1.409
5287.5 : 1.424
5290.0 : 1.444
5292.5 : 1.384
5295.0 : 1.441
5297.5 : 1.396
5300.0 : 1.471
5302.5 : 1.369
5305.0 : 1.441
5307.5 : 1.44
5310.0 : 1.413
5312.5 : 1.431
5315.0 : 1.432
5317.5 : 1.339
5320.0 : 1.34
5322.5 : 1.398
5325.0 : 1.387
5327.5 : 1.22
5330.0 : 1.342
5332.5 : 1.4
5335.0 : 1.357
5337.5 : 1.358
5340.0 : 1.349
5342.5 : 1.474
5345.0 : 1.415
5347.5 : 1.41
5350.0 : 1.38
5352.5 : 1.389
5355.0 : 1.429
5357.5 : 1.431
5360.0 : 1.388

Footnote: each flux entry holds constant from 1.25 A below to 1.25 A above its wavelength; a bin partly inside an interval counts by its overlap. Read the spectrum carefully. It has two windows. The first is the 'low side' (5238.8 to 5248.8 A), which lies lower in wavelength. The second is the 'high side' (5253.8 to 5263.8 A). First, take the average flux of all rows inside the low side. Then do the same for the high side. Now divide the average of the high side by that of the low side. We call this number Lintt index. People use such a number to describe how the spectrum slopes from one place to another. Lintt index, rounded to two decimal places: 0.99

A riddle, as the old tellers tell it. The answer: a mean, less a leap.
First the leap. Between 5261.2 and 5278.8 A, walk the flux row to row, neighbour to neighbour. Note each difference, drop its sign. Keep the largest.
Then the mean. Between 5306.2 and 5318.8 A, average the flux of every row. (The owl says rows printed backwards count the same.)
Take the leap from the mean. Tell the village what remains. 1.29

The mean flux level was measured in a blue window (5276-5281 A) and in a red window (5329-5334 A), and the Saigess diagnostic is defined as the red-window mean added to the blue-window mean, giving 2.77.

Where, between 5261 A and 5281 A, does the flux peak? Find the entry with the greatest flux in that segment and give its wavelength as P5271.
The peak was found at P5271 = 5280.0 A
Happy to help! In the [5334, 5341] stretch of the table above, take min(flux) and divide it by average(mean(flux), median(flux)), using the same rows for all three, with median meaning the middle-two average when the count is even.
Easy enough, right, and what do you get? 0.995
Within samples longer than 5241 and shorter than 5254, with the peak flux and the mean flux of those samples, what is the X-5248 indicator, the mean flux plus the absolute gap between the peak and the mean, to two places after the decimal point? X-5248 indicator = 1.48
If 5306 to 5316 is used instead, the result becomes 1.44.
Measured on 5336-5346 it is 1.47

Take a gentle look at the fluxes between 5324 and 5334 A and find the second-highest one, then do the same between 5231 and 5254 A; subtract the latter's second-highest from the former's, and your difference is -0.10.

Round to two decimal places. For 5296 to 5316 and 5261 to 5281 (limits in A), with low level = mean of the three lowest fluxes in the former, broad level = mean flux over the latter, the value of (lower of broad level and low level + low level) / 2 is 1.36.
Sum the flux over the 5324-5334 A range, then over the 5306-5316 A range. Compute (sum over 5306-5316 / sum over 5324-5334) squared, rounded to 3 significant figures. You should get 1.14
